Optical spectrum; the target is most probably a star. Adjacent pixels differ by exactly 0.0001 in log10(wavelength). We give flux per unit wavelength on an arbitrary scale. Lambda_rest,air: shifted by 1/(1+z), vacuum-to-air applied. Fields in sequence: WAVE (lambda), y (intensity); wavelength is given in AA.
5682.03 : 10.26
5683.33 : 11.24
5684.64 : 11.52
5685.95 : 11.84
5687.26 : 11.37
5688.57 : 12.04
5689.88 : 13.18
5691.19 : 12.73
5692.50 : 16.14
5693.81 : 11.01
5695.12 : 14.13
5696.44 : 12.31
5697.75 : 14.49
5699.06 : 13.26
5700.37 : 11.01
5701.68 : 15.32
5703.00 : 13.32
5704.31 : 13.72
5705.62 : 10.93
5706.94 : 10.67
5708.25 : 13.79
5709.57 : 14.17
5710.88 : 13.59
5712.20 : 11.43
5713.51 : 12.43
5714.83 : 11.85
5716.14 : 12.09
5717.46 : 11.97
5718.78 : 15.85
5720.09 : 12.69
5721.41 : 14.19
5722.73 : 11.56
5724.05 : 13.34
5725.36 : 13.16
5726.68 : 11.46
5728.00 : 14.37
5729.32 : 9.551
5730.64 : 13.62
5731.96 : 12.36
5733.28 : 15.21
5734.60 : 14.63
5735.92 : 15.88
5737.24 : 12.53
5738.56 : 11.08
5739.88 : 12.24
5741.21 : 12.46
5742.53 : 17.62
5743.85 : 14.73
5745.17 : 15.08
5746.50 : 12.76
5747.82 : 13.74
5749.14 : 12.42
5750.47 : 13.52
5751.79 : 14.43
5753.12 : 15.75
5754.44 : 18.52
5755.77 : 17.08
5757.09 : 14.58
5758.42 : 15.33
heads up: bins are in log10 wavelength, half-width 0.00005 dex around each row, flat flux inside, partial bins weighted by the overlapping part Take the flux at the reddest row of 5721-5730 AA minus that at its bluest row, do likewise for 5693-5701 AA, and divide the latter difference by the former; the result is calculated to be 0.0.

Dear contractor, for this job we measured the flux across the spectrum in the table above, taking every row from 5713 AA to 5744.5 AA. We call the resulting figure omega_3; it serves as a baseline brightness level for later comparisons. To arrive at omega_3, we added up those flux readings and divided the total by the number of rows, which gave 13.2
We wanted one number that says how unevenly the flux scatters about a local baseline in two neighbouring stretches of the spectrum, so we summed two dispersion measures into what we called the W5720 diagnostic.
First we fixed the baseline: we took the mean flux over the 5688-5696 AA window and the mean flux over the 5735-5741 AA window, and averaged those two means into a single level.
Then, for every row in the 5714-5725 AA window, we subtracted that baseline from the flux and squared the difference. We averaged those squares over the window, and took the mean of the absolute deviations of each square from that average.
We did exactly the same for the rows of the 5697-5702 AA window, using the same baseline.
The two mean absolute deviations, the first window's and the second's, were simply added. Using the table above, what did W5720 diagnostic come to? 3.4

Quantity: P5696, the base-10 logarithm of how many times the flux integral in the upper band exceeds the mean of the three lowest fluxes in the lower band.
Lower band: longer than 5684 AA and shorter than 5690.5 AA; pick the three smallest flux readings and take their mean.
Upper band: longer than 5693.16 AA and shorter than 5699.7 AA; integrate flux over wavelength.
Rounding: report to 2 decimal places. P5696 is 0.87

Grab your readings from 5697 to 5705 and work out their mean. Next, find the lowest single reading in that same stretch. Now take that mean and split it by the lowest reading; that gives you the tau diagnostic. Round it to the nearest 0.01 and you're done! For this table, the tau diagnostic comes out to 1.23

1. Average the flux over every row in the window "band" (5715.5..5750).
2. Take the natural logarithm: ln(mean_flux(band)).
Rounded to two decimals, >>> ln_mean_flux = 2.59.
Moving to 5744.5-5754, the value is 2.64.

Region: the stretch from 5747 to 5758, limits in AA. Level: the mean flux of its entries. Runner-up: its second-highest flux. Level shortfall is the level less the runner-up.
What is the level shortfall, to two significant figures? -2.1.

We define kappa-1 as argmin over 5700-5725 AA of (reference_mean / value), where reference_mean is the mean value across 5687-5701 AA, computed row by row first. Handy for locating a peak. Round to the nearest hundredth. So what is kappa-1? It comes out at 5718.78 AA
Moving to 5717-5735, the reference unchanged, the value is 5718.78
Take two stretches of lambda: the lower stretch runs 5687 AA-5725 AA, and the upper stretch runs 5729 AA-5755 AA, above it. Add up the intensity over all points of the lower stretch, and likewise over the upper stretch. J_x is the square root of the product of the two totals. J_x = 323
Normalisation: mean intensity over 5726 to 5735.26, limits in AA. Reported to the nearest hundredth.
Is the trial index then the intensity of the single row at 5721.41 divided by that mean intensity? 1.09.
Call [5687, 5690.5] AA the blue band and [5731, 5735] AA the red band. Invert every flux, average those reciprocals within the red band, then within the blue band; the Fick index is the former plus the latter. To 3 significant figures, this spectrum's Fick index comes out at 0.154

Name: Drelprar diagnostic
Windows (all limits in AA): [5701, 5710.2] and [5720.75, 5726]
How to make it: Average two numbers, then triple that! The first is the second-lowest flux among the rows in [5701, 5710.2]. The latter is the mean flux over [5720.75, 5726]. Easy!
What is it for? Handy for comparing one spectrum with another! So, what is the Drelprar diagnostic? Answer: 36.0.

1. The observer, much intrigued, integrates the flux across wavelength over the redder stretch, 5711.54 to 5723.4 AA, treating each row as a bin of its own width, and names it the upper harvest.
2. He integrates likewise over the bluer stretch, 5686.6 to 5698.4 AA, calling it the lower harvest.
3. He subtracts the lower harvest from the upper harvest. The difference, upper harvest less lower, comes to -4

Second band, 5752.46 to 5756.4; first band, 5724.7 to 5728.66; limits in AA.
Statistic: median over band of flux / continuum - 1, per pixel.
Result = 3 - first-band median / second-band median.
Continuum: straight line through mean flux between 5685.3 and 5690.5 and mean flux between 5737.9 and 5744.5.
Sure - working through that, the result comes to 3.0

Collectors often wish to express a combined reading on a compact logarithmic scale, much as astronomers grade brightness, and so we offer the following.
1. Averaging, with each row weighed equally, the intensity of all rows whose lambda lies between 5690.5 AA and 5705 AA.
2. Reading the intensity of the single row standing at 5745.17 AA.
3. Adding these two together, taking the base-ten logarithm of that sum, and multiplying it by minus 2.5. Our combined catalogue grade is -3.64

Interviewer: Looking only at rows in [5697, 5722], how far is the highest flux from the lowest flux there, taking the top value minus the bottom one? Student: 5.2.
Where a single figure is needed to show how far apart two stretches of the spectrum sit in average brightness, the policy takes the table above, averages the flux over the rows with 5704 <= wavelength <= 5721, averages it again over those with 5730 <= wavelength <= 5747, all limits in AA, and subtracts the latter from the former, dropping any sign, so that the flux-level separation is 1.2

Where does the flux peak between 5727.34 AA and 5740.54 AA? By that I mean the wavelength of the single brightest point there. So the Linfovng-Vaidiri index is 5735.92 AA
